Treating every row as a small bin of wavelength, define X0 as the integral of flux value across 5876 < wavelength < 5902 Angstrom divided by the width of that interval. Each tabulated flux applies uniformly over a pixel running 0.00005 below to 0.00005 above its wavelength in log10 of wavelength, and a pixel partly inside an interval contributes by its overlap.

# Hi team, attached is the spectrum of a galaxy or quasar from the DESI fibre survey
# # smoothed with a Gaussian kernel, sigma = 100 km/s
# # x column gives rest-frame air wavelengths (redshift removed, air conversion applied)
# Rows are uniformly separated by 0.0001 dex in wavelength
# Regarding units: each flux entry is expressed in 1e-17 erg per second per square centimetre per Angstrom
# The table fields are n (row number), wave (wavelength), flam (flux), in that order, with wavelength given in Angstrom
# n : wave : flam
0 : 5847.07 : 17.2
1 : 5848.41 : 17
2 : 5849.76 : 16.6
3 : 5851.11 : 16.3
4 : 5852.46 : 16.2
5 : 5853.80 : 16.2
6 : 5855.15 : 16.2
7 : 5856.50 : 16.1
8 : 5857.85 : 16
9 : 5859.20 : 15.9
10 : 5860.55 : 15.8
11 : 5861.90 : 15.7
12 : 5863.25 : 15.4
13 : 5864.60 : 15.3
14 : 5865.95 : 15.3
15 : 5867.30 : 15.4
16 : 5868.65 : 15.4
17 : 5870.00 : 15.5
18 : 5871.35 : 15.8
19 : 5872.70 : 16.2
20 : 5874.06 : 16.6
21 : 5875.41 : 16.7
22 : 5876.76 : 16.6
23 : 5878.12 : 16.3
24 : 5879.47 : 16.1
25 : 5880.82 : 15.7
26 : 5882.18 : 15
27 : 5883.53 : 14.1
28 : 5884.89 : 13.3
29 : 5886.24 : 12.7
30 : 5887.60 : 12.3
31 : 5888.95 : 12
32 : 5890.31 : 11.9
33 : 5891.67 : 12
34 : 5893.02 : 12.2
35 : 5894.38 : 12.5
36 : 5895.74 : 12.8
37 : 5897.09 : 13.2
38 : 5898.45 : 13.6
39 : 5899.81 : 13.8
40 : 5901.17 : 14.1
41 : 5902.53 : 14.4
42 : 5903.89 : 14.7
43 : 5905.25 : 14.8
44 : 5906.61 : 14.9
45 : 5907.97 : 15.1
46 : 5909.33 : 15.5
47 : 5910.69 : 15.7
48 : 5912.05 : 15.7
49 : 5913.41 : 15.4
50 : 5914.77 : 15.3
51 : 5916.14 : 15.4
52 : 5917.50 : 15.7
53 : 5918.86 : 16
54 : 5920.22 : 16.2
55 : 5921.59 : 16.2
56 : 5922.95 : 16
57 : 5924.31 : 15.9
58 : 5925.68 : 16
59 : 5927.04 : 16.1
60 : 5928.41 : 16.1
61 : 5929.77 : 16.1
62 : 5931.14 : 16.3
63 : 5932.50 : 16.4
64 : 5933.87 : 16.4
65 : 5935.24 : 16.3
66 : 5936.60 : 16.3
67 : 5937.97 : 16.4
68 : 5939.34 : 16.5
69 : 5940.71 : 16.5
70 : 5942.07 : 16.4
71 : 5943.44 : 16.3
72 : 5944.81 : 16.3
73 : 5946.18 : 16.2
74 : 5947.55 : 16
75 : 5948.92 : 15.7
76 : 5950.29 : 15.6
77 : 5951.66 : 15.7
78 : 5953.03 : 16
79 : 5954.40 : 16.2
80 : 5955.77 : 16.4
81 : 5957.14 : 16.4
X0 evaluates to 13.7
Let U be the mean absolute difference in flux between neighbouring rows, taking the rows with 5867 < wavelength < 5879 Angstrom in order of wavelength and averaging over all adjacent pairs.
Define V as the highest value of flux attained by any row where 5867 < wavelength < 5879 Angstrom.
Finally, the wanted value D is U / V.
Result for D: 0.013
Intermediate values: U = 0.21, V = 16.7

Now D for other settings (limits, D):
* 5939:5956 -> 0.009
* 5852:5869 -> 0.005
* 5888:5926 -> 0.013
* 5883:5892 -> 0.027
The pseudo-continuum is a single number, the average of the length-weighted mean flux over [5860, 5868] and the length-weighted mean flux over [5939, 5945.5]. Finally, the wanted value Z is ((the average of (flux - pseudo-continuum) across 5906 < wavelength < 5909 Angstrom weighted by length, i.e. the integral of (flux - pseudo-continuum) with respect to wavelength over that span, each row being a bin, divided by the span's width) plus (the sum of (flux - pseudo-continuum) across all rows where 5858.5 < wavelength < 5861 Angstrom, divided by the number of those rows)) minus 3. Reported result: -4.0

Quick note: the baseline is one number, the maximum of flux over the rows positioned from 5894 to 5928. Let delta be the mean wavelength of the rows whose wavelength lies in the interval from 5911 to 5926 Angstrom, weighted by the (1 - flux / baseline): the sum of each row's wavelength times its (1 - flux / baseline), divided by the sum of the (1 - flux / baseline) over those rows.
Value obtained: 5916.5 Angstrom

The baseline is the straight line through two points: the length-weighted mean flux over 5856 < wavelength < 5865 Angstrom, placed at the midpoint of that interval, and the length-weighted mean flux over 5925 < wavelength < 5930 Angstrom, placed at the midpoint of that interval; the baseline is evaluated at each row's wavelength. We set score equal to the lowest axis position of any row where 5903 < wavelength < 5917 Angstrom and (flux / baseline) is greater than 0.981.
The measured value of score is 5910.69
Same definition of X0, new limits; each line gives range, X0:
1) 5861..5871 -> 15.5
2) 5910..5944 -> 16.1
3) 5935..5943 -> 16.4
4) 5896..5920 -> 14.9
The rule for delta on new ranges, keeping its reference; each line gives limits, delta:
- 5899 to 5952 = 5908.5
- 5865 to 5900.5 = 5889.9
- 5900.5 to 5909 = 5904.1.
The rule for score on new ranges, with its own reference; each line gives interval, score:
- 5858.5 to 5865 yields 5859.20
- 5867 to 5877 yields 5870.00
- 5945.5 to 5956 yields 5946.18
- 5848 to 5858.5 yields 5848.41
